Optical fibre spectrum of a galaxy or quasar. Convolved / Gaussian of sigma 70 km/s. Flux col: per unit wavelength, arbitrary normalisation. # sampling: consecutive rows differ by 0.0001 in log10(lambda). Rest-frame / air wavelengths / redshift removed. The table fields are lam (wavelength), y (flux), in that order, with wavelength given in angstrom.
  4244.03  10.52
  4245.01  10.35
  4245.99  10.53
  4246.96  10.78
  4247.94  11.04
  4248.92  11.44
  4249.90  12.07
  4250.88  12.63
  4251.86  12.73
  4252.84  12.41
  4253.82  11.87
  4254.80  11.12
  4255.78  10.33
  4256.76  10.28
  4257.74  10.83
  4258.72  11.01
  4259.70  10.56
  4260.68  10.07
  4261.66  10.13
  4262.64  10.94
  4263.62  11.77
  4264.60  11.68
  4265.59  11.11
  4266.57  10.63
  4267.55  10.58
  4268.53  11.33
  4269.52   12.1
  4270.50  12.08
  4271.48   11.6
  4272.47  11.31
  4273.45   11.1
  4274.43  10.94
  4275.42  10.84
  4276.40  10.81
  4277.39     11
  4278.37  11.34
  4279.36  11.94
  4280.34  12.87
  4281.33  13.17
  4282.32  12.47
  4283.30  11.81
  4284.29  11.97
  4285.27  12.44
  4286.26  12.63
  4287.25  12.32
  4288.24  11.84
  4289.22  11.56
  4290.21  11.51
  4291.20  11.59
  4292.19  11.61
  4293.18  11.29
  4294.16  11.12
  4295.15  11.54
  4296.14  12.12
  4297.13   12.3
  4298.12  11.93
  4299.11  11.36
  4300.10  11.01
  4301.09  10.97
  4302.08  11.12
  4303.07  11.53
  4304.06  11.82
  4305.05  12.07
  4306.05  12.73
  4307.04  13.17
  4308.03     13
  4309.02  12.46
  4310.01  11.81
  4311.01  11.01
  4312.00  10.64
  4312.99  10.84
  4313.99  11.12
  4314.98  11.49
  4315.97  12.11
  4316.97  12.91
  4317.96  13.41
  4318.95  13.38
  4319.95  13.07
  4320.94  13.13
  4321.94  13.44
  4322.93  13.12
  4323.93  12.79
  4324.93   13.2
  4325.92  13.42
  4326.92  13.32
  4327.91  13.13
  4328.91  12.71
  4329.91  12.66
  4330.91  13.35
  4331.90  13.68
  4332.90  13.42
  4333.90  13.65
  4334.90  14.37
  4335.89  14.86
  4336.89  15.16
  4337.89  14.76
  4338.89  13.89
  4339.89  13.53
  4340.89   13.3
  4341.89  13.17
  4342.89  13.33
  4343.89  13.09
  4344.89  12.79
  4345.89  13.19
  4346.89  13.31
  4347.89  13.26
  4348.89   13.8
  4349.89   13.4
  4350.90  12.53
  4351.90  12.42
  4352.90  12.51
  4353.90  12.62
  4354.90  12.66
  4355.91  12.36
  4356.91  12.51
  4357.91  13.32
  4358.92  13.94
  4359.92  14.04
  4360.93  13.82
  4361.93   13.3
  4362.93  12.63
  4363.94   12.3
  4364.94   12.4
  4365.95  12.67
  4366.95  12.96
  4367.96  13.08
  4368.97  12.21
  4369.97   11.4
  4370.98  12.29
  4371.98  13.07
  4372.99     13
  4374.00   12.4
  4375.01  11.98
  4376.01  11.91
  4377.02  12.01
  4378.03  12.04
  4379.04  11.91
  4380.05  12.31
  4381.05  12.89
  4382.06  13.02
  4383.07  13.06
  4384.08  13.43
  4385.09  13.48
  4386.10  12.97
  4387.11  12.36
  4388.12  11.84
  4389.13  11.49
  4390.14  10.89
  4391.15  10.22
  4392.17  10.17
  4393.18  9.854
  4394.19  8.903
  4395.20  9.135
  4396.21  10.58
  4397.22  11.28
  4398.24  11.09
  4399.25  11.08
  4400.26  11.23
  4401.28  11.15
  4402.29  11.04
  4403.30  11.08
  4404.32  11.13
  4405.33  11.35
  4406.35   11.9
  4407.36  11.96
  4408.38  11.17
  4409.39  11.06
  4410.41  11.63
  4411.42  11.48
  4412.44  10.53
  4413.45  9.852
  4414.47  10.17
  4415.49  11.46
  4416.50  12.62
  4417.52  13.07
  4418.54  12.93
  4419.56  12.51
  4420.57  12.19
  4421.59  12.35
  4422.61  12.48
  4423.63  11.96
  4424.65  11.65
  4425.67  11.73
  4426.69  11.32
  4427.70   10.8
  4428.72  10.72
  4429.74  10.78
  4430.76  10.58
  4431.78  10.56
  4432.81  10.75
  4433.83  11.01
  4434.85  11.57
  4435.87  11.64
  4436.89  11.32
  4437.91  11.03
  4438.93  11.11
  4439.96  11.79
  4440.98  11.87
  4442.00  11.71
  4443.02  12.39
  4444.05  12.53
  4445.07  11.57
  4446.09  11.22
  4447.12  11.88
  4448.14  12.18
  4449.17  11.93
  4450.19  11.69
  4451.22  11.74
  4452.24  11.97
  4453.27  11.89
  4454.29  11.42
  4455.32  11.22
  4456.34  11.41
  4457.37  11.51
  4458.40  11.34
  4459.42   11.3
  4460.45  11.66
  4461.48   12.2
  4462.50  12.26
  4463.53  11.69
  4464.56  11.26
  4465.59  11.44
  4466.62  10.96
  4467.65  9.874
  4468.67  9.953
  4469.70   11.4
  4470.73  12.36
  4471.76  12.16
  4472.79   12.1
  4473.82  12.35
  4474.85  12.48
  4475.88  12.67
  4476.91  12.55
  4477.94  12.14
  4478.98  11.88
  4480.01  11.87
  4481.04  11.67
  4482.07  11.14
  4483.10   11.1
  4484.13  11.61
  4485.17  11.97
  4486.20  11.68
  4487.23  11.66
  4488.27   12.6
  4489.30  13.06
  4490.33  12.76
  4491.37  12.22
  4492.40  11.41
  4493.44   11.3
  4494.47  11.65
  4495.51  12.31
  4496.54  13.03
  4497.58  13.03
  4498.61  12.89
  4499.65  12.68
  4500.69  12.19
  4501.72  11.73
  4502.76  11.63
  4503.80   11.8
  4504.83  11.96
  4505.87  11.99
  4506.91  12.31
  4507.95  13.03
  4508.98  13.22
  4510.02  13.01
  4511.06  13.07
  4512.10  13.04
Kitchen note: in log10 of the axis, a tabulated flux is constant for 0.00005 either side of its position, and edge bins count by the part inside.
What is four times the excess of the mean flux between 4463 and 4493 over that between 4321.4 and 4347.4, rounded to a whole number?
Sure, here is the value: -7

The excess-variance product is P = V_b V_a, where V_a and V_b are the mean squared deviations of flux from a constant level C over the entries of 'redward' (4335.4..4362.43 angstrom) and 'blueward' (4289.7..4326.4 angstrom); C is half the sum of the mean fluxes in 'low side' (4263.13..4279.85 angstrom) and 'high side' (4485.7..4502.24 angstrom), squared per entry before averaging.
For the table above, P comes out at 2.6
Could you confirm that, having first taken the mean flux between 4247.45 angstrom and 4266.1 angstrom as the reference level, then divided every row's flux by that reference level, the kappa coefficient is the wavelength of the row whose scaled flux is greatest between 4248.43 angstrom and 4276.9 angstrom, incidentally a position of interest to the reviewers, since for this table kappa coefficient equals 4251.86 angstrom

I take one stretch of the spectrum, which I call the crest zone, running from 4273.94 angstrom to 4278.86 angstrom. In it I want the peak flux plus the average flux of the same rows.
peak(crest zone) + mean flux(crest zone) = 22.3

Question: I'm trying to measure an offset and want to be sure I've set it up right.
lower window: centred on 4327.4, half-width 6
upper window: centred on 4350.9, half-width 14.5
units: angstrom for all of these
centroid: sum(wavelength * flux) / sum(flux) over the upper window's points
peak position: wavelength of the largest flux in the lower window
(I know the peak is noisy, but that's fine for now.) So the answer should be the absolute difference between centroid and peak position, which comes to 18.8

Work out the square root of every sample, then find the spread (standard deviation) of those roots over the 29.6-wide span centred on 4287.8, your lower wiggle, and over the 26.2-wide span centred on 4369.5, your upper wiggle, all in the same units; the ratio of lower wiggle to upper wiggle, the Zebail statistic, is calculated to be 0.99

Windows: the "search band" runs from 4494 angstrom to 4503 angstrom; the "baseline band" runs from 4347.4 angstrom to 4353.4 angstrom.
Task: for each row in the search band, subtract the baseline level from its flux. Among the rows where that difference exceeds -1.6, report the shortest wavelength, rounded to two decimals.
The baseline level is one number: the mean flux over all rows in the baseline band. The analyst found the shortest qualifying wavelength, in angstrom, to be 4494.47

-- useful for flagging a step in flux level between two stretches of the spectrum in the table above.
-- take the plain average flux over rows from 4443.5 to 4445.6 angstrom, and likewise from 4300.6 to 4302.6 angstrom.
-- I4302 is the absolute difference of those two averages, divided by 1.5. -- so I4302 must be 0.7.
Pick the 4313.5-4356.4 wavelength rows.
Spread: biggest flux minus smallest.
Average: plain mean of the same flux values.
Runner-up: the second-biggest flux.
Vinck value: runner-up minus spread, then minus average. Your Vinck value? -2.4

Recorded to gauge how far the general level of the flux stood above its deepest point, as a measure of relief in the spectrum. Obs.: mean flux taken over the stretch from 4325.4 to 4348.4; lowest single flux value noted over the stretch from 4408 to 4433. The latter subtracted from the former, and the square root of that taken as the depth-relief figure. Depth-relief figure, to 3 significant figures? 1.92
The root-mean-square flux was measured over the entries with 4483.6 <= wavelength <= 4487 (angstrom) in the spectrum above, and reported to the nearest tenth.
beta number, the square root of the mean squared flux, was 11.8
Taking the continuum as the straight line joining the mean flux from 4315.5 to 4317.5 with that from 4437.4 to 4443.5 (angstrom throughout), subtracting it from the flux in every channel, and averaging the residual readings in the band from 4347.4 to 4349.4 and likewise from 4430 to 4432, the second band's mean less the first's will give -2.4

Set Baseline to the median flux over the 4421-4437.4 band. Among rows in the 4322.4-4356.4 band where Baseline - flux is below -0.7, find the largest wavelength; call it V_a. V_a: 4355.91 angstrom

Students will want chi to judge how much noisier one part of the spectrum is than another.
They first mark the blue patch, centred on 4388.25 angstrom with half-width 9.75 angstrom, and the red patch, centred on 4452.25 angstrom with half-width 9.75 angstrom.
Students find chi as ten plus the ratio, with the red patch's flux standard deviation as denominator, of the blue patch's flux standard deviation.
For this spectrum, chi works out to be 13.7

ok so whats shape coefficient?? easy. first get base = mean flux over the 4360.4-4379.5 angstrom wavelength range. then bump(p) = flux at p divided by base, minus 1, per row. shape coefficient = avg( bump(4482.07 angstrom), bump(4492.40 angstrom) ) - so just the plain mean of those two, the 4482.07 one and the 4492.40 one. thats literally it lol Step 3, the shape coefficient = -0.10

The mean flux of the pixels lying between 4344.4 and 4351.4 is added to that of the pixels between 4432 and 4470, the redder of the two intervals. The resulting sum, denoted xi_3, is 24.7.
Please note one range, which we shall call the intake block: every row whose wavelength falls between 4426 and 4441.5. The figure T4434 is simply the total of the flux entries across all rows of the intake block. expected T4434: 167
